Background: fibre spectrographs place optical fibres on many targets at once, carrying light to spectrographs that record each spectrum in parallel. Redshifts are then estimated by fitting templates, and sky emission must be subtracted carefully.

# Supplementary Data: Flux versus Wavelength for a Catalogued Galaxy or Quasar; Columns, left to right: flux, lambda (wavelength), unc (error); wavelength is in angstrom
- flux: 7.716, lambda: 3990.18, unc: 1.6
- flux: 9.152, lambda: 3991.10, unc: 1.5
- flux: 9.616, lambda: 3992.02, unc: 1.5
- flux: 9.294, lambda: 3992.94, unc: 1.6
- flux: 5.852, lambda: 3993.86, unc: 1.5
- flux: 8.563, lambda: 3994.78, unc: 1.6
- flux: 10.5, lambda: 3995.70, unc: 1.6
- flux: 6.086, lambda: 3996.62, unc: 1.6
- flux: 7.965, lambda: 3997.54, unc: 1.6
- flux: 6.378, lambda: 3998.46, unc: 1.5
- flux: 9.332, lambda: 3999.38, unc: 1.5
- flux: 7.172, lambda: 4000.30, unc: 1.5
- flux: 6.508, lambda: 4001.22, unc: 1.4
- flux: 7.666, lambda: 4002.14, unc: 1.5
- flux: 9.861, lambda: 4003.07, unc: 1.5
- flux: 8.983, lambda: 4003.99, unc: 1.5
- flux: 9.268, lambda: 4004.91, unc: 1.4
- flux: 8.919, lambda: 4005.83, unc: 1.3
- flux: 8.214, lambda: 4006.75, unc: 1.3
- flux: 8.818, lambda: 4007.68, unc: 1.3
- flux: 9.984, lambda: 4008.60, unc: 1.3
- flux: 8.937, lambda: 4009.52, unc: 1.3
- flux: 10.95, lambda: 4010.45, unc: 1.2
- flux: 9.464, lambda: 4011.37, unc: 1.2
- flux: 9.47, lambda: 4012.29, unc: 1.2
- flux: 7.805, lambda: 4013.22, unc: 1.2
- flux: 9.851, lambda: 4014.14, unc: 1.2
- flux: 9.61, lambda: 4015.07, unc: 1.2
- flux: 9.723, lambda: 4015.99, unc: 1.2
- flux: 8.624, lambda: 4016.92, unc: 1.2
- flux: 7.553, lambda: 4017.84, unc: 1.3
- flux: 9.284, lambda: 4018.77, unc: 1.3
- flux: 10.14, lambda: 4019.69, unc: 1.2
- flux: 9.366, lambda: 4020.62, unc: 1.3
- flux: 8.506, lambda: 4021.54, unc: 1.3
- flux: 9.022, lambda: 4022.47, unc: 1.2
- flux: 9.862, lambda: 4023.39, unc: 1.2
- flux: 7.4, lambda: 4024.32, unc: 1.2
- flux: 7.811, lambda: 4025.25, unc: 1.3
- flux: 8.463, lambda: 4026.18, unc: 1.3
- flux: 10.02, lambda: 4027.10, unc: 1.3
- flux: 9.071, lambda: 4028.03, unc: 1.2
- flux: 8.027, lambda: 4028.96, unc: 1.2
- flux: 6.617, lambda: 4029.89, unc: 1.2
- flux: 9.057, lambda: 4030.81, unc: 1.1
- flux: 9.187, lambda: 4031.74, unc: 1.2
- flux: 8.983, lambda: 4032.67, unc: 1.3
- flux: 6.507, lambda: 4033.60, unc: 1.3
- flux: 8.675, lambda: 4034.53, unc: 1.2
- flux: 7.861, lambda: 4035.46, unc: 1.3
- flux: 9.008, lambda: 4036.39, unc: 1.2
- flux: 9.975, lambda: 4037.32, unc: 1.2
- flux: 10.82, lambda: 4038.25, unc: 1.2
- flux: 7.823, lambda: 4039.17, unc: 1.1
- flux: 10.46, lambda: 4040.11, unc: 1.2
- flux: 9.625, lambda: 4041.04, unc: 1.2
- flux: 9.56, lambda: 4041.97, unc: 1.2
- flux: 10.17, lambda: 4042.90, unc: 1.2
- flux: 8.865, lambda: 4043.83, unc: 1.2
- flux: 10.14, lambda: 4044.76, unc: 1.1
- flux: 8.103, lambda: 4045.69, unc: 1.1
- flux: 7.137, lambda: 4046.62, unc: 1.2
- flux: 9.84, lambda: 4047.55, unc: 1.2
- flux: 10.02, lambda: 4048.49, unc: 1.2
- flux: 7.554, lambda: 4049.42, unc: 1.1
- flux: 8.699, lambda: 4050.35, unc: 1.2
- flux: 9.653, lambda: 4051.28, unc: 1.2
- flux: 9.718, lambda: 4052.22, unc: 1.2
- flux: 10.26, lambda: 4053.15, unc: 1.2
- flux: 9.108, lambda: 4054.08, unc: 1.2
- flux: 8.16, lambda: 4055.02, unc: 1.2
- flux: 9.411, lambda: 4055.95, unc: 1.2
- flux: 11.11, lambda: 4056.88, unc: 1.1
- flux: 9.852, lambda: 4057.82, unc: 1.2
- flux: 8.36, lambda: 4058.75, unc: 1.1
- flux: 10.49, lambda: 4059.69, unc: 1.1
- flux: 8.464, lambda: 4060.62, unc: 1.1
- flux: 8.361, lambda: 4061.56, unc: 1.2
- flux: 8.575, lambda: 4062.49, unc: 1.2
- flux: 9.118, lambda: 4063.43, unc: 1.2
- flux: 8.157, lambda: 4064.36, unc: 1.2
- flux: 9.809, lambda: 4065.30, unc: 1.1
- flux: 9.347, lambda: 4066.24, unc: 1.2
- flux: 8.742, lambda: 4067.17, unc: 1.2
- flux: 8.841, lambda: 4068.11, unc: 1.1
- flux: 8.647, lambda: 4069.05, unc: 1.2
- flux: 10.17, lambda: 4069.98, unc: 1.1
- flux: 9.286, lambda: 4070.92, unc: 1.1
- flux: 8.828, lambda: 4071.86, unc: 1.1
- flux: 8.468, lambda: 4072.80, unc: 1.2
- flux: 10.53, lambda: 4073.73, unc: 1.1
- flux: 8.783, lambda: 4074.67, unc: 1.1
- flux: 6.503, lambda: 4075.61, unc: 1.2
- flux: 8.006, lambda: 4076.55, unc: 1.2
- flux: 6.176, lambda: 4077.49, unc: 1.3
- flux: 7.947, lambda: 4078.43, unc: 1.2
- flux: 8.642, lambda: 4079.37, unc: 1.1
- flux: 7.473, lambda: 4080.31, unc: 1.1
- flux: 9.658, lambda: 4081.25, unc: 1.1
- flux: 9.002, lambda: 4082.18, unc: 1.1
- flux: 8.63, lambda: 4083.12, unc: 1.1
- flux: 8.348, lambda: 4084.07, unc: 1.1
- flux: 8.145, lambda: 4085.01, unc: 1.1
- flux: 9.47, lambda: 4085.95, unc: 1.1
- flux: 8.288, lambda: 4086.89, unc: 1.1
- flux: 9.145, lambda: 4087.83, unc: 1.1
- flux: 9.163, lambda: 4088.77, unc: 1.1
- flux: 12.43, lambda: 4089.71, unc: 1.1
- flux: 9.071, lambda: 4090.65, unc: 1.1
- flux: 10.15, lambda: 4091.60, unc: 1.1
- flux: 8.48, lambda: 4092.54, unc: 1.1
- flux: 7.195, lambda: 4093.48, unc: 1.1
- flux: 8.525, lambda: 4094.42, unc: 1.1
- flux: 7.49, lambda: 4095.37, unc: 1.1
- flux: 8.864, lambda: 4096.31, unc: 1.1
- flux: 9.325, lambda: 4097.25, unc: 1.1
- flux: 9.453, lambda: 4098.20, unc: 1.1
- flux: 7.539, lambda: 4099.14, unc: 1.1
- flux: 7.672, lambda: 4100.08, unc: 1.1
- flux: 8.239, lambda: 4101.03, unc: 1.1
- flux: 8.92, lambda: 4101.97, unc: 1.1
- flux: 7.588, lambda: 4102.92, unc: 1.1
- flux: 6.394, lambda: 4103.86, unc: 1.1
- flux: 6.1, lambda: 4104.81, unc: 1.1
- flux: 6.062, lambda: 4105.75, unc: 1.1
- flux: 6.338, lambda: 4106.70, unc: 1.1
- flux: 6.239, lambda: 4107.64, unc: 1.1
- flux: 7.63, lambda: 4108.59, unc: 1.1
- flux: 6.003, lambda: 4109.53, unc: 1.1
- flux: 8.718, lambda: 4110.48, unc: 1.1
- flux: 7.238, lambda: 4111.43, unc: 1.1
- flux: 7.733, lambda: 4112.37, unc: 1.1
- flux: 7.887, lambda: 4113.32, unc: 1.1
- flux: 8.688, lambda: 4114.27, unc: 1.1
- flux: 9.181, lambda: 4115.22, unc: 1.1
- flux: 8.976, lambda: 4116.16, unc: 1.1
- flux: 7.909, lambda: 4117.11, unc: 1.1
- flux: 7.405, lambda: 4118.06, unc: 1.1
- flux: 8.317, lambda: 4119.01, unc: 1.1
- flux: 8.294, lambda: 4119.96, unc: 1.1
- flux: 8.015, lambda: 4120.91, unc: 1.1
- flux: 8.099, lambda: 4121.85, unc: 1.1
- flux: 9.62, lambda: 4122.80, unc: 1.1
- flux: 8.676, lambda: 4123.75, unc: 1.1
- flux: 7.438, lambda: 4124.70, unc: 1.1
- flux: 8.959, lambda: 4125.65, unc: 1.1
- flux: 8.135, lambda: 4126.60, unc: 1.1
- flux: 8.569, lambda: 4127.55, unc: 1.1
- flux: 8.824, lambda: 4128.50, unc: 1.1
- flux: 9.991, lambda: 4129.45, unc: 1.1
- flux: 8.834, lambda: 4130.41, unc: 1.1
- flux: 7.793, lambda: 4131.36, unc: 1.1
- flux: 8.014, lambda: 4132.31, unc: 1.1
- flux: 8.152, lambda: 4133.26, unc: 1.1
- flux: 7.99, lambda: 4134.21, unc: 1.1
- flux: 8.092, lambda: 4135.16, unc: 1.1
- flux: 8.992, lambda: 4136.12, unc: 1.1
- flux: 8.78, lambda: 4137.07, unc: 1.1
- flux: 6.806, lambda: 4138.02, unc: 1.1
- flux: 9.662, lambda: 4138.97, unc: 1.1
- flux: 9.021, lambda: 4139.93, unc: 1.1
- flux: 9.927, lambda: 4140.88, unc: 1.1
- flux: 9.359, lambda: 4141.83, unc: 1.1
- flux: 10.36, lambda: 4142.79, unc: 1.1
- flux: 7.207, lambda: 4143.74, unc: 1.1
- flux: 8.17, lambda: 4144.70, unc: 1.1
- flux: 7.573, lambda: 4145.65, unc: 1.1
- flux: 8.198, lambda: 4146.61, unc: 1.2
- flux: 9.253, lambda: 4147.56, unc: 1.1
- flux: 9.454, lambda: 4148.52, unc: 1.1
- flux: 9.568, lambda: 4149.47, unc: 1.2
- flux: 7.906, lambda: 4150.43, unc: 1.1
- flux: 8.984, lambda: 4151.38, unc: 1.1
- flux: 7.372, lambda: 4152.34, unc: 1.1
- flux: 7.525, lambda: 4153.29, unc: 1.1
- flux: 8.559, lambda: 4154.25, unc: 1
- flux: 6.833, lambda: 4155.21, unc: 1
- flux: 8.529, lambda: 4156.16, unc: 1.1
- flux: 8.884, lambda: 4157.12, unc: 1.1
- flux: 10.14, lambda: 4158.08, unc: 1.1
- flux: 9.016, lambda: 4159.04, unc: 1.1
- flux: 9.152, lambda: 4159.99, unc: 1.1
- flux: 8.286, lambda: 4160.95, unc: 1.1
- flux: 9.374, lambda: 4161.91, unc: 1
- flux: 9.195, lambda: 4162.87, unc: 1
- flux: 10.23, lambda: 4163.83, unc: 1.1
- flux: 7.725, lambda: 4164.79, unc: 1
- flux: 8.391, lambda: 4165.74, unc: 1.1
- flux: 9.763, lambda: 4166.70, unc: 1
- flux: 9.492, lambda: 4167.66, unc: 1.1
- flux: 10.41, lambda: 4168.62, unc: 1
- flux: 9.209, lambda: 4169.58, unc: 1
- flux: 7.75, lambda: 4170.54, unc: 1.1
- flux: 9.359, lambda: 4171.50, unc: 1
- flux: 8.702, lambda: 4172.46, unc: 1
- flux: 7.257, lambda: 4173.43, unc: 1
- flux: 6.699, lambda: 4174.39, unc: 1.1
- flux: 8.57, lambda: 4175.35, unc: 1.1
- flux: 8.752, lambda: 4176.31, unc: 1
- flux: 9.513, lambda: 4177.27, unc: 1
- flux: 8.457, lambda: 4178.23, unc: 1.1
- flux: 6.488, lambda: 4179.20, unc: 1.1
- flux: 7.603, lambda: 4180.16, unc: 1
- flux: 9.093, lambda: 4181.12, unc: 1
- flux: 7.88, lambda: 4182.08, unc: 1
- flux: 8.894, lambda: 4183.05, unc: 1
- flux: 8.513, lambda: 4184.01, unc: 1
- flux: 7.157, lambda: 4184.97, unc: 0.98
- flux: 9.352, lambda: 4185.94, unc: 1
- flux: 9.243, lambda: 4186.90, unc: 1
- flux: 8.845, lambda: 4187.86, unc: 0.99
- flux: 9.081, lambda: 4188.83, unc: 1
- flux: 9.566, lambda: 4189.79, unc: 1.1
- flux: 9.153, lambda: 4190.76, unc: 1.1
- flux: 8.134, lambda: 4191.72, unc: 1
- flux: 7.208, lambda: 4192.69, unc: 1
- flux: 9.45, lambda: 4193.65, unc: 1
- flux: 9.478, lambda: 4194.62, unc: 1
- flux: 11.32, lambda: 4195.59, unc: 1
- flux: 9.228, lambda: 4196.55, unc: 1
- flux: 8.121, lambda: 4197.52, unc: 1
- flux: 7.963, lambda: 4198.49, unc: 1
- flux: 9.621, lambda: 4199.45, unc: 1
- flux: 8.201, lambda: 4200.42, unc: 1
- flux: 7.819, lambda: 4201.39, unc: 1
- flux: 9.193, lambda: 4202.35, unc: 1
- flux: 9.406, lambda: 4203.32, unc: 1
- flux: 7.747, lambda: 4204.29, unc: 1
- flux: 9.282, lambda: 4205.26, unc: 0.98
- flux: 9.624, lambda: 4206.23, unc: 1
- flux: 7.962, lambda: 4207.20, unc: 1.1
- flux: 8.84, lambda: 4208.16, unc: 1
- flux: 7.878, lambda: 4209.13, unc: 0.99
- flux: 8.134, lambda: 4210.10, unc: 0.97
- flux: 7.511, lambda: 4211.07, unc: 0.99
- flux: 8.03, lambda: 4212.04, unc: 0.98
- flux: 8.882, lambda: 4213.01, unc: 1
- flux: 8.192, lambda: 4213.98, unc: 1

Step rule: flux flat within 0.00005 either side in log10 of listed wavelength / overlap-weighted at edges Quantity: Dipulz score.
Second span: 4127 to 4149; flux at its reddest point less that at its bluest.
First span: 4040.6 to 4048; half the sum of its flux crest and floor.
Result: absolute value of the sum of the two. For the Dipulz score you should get 9.5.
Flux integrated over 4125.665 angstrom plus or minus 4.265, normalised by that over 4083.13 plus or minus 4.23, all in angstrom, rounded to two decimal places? 1.02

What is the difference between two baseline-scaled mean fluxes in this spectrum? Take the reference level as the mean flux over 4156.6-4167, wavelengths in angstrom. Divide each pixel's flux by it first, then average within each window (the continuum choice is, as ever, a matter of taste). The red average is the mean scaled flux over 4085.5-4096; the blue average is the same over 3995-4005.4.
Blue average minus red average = -0.10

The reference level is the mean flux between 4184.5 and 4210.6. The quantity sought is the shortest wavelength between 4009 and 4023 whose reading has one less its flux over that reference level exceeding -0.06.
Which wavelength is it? 4009.52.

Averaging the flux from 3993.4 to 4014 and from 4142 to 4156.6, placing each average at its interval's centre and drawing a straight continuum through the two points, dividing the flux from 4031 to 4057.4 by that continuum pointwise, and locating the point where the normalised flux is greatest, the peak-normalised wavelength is 4056.88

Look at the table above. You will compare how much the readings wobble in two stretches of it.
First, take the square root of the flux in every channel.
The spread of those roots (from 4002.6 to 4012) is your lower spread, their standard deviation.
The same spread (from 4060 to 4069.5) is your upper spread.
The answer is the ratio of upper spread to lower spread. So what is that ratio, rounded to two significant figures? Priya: 0.67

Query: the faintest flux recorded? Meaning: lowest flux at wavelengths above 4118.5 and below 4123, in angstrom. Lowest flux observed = 8.015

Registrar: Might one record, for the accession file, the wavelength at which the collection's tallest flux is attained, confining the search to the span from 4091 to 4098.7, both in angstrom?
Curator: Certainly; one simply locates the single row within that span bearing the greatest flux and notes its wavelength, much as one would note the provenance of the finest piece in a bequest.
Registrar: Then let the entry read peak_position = 4091.60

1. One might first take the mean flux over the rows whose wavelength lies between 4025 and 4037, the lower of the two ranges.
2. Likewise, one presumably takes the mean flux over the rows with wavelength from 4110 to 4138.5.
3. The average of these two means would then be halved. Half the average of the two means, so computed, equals 4.19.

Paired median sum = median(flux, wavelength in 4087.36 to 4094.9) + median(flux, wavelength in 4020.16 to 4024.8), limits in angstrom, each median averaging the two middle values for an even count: 18.1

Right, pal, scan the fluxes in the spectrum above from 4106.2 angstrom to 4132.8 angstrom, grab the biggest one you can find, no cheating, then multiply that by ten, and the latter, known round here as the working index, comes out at 100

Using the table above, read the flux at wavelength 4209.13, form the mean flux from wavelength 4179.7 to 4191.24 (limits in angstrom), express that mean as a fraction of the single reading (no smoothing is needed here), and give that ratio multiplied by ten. 11.0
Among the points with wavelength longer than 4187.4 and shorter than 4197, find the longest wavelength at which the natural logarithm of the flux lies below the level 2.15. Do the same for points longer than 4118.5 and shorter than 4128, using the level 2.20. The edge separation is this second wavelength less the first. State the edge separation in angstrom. -65.1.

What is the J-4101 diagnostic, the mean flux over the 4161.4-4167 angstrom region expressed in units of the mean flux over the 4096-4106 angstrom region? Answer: 1.16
